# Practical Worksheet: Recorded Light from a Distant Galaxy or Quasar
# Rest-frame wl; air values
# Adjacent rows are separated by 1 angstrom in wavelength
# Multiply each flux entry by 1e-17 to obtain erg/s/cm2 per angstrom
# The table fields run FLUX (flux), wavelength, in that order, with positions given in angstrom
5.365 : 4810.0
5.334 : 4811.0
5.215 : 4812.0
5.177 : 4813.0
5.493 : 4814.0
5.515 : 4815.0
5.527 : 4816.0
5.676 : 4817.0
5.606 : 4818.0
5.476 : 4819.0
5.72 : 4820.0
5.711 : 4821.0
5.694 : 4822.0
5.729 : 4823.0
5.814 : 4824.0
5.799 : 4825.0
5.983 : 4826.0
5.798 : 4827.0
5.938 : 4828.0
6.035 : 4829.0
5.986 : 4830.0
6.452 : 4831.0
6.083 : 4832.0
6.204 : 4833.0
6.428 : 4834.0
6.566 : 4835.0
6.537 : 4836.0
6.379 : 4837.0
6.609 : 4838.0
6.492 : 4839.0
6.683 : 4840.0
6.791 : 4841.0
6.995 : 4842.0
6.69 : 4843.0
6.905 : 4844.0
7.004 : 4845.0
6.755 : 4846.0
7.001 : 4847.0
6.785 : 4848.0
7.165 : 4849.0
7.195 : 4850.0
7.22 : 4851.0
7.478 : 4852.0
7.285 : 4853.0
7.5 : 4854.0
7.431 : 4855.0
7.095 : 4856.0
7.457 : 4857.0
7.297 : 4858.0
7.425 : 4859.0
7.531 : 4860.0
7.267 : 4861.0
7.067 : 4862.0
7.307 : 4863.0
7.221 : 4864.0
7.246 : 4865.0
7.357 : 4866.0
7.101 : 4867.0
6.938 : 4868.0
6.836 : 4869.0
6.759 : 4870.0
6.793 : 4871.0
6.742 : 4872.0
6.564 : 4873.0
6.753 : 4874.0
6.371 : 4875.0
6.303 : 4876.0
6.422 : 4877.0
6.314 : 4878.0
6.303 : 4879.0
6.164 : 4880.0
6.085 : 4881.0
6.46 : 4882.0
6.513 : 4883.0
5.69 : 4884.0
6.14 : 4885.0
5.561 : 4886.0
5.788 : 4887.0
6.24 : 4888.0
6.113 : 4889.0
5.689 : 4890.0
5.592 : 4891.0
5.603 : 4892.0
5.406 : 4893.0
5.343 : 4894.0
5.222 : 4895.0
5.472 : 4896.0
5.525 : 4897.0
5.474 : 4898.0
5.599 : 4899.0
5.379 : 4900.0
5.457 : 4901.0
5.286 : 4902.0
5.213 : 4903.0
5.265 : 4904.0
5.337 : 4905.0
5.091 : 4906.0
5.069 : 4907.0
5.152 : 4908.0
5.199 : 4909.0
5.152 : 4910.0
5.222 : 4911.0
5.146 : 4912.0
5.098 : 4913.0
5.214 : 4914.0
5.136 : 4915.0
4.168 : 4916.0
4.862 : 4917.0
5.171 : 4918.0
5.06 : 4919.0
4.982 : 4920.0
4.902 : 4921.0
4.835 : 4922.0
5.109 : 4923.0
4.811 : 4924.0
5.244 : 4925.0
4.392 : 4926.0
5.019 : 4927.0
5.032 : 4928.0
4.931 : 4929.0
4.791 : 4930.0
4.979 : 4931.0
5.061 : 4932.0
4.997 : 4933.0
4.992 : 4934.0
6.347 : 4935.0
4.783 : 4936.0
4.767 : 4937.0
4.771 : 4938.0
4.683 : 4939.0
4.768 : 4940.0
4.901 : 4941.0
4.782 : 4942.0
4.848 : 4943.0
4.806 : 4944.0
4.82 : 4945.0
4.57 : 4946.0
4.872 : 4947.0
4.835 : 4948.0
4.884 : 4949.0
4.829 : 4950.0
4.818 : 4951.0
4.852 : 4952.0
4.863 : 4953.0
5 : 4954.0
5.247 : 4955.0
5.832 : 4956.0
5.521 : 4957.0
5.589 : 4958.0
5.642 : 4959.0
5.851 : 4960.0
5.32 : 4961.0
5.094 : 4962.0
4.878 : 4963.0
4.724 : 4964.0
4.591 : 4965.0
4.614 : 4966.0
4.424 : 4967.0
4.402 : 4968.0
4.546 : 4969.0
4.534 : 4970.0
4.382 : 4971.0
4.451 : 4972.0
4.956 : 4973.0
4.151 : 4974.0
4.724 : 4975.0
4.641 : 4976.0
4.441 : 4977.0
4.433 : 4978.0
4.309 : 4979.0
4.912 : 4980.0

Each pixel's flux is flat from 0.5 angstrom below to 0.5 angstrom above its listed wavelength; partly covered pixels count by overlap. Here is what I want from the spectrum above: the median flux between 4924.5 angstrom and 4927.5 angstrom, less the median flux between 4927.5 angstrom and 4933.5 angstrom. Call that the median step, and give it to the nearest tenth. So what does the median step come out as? 0.0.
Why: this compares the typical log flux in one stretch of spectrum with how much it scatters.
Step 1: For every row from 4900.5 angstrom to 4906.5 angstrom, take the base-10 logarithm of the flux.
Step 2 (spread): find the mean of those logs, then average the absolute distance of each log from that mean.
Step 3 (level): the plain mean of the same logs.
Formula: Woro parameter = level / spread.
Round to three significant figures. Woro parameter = 103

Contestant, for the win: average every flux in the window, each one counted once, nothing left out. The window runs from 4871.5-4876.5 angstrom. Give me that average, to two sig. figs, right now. 6.5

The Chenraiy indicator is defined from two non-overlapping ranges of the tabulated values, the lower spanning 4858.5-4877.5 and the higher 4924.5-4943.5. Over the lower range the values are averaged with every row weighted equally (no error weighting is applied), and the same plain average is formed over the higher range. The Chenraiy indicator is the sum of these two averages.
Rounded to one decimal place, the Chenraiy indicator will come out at 11.9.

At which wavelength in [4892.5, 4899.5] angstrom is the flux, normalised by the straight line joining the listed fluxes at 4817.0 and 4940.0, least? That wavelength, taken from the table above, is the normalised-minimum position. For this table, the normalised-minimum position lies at 4895.0 angstrom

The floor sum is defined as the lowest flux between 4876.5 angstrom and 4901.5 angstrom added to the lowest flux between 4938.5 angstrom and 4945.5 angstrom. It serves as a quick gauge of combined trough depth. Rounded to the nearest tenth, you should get 9.9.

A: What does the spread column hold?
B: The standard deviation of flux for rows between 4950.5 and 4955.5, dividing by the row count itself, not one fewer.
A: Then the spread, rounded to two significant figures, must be 0.16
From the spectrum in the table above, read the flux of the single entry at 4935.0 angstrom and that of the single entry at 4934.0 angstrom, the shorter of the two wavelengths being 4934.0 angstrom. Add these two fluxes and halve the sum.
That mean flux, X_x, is 5.7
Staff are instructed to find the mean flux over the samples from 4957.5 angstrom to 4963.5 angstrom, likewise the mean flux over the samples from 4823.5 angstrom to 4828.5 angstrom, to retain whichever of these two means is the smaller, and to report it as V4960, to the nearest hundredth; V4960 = 5.40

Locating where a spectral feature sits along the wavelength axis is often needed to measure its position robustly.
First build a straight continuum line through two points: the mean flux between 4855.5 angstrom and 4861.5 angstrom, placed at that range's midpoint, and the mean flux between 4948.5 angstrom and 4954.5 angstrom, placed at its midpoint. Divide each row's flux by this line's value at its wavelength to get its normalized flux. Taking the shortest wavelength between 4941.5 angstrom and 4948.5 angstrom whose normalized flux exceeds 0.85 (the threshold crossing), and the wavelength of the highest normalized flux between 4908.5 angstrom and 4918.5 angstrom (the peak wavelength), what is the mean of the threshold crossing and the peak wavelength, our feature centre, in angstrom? 4930.0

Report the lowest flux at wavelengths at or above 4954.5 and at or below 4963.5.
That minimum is 4.878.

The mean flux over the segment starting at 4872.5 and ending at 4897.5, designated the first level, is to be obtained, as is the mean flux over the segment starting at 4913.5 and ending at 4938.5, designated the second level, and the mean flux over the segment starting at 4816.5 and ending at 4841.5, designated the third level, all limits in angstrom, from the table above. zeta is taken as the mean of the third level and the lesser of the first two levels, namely 5.5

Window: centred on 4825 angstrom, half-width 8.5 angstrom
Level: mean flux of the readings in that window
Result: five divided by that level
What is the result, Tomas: 0.85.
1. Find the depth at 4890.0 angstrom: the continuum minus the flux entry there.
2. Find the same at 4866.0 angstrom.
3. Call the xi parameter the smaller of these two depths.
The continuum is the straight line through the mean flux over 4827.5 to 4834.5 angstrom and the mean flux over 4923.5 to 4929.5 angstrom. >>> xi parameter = -1.66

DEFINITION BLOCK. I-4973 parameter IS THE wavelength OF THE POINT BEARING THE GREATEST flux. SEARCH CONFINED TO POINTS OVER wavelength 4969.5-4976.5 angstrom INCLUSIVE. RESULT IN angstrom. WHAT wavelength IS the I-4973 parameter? 4973.0 angstrom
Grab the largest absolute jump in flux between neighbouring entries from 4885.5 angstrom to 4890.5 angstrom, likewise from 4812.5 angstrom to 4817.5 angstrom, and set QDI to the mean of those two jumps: 0.38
